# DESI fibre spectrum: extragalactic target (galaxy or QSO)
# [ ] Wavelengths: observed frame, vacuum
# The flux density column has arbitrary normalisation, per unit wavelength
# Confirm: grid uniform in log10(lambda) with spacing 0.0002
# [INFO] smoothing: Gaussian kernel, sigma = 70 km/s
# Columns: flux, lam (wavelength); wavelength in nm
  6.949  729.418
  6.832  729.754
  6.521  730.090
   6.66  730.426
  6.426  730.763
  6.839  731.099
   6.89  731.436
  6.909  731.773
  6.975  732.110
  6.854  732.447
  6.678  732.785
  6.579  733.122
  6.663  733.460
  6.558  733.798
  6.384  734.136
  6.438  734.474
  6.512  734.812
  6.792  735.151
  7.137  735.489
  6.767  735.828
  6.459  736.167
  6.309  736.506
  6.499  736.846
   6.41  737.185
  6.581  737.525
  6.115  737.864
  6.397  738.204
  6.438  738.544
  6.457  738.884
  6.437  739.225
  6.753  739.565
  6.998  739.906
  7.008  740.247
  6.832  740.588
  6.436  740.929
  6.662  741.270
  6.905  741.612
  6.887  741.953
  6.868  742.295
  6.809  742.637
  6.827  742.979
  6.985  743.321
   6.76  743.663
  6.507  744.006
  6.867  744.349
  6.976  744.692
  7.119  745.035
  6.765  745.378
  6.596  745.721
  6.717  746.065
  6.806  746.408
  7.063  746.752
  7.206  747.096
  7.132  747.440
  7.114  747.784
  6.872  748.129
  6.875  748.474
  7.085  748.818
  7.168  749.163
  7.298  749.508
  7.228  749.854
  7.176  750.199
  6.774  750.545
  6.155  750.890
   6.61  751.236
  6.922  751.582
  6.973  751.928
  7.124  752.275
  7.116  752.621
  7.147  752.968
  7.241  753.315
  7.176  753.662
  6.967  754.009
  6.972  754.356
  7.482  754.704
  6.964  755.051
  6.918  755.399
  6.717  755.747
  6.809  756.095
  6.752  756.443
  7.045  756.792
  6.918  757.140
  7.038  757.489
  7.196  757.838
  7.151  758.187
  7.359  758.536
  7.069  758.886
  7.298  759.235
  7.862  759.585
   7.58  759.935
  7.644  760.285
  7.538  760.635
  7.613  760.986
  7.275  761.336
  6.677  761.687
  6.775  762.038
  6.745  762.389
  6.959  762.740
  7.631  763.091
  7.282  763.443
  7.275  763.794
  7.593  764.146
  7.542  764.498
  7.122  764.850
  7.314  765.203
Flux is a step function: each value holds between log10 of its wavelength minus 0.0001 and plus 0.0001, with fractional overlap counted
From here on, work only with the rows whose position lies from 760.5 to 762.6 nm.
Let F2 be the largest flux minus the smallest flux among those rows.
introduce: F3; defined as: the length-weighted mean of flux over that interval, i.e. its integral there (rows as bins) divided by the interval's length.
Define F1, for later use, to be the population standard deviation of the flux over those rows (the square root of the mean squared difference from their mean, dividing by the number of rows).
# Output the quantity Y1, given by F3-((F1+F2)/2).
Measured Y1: 6.4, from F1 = 0.39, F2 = 0.9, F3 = 7.09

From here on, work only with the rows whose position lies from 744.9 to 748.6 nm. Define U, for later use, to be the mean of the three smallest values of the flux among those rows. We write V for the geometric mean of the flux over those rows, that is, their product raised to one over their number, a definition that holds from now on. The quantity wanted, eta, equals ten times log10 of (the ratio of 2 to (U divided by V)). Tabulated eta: 3.16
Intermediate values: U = 6.7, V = 6.9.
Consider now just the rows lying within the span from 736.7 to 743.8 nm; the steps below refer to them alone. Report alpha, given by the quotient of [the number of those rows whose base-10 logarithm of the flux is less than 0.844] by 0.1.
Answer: 180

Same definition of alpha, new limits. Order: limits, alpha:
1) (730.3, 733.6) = 100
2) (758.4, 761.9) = 10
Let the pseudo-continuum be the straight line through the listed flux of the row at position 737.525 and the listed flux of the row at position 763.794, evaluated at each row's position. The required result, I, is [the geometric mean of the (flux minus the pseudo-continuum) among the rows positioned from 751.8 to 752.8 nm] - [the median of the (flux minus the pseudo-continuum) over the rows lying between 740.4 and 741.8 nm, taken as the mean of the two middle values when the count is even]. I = 0.0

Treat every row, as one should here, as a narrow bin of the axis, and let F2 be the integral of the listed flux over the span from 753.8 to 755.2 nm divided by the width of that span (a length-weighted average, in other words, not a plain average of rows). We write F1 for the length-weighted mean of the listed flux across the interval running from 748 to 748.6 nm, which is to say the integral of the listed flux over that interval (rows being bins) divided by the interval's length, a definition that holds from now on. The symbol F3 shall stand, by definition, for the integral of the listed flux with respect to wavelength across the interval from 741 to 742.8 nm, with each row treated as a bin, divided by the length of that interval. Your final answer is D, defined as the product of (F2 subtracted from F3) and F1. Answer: -2.1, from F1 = 6.87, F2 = 7.10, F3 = 6.80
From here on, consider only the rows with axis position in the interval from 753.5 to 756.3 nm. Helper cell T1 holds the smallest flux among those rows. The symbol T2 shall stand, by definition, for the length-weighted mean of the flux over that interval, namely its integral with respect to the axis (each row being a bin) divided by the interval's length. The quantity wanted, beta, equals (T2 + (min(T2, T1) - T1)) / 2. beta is 3.50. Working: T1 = 6.717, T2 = 7.00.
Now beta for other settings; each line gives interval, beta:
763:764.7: 3.73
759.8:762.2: 3.65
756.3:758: 3.50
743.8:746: 3.40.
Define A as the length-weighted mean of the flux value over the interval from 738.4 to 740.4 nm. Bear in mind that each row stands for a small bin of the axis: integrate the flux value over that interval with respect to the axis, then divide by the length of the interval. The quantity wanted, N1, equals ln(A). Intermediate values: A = 6.7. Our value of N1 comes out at 1.90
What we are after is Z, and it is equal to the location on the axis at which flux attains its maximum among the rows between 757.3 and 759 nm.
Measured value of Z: 758.536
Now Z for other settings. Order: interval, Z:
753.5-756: 754.704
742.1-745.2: 745.035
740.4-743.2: 741.612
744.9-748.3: 747.096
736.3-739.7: 739.565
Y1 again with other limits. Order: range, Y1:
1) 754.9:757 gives 6.6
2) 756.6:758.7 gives 6.8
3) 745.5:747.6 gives 6.5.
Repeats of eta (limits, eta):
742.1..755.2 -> 3.36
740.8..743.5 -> 3.11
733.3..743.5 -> 3.26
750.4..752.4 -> 3.17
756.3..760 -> 3.19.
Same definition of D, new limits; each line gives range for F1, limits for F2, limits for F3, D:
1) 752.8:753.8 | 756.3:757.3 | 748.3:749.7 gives 1.4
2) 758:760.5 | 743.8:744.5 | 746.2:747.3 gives 2.5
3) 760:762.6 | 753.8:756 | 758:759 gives 1.4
